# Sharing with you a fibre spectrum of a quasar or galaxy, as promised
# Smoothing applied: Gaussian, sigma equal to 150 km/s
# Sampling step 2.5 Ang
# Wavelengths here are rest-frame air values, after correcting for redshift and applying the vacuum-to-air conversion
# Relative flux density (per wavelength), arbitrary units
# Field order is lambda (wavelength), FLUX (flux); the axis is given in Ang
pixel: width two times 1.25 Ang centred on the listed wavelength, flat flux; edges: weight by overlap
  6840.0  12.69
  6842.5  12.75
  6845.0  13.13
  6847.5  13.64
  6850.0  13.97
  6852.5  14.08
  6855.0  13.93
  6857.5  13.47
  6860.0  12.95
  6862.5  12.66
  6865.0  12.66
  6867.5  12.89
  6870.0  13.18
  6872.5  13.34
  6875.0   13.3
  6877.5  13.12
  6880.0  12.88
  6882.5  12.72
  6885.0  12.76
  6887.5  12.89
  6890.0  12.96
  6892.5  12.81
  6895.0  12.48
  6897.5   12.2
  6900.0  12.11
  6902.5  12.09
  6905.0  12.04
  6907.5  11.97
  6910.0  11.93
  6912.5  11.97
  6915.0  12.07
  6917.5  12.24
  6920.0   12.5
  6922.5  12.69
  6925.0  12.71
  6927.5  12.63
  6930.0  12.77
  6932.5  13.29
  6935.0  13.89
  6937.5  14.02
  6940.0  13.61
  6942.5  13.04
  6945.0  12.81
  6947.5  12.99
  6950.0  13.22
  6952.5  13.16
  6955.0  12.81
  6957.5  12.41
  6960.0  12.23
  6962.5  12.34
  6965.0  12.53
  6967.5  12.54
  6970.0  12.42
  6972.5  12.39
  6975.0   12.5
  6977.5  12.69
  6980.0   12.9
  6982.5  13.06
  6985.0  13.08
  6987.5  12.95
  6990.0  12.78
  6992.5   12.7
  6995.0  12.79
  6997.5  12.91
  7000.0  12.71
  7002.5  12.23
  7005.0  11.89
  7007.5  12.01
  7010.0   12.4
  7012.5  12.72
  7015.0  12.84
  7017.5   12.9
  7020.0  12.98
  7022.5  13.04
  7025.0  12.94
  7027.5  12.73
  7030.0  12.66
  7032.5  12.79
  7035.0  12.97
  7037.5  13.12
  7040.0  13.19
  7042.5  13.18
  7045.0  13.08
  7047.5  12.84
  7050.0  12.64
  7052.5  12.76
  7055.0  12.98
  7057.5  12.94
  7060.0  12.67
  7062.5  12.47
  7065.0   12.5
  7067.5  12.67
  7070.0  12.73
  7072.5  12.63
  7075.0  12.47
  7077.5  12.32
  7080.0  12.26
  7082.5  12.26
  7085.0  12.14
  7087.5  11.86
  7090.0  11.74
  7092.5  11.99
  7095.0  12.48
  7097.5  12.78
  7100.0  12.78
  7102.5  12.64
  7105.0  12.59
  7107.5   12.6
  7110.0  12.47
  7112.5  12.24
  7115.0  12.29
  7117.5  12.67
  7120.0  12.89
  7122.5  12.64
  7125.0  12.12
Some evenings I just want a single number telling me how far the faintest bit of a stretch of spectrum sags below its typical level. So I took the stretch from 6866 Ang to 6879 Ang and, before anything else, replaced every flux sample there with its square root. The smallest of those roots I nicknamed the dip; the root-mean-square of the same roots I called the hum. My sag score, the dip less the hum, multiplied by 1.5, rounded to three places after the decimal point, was -0.057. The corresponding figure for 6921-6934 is -0.040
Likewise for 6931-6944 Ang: -0.109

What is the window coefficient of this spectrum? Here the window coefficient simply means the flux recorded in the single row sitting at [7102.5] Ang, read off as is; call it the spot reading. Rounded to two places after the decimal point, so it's 12.64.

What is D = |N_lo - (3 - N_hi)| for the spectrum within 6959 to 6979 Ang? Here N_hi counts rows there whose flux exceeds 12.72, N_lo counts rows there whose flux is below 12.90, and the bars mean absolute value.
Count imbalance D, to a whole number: 5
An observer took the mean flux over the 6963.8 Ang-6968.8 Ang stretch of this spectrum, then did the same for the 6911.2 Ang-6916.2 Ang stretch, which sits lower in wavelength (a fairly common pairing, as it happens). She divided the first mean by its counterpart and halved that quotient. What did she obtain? 0.521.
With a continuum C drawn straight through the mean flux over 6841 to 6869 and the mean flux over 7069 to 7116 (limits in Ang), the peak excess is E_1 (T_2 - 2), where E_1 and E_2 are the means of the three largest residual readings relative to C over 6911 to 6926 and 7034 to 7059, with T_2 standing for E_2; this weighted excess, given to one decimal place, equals 0.6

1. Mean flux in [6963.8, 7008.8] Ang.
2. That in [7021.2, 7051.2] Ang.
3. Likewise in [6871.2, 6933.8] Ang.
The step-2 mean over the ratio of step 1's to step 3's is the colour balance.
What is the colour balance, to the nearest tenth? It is 12.9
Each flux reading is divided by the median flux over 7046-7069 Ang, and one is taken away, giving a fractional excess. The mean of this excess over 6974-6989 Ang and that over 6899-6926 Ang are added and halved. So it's -0.010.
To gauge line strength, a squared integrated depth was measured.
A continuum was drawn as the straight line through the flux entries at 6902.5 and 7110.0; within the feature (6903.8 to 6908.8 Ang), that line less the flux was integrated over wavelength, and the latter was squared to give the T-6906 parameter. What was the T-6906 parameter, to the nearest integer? 0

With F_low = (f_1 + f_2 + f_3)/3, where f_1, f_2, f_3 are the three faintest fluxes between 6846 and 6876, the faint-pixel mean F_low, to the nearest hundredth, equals 12.74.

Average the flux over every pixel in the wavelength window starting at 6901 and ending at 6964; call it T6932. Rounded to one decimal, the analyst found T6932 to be 12.7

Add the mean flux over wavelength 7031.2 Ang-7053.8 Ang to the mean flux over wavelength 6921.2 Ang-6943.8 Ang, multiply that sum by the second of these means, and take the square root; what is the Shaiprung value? 18.6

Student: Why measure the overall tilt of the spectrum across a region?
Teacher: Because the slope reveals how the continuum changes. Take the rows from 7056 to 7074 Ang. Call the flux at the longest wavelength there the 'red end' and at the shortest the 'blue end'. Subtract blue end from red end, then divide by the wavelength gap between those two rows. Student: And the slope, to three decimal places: -0.021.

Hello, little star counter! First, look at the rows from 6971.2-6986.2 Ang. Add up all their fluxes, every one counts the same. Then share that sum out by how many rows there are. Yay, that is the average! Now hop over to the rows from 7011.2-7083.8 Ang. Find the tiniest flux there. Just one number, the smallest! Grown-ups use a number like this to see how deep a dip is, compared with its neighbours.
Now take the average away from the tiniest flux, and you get -0.51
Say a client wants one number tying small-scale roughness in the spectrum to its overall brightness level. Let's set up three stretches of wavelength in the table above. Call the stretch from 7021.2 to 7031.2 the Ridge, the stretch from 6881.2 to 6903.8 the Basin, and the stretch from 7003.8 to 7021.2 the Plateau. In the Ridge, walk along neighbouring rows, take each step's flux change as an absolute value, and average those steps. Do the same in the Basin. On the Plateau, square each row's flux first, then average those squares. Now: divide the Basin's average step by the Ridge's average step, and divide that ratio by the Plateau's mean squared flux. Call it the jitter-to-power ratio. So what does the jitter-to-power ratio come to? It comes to 0.007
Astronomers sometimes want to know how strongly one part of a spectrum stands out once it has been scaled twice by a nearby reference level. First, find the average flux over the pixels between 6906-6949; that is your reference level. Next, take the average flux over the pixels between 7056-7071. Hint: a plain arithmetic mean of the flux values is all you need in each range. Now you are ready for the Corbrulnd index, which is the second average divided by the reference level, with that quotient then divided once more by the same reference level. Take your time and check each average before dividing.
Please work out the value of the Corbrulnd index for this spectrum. 0.078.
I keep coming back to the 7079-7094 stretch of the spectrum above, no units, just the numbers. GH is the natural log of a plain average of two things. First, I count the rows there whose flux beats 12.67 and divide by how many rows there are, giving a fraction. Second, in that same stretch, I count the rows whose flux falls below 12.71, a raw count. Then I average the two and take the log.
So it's 1.10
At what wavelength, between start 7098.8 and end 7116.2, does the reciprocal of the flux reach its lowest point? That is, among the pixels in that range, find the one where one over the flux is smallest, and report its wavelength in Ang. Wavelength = 7100.0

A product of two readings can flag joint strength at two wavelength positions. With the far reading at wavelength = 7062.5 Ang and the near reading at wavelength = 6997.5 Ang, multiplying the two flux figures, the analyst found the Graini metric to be 161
